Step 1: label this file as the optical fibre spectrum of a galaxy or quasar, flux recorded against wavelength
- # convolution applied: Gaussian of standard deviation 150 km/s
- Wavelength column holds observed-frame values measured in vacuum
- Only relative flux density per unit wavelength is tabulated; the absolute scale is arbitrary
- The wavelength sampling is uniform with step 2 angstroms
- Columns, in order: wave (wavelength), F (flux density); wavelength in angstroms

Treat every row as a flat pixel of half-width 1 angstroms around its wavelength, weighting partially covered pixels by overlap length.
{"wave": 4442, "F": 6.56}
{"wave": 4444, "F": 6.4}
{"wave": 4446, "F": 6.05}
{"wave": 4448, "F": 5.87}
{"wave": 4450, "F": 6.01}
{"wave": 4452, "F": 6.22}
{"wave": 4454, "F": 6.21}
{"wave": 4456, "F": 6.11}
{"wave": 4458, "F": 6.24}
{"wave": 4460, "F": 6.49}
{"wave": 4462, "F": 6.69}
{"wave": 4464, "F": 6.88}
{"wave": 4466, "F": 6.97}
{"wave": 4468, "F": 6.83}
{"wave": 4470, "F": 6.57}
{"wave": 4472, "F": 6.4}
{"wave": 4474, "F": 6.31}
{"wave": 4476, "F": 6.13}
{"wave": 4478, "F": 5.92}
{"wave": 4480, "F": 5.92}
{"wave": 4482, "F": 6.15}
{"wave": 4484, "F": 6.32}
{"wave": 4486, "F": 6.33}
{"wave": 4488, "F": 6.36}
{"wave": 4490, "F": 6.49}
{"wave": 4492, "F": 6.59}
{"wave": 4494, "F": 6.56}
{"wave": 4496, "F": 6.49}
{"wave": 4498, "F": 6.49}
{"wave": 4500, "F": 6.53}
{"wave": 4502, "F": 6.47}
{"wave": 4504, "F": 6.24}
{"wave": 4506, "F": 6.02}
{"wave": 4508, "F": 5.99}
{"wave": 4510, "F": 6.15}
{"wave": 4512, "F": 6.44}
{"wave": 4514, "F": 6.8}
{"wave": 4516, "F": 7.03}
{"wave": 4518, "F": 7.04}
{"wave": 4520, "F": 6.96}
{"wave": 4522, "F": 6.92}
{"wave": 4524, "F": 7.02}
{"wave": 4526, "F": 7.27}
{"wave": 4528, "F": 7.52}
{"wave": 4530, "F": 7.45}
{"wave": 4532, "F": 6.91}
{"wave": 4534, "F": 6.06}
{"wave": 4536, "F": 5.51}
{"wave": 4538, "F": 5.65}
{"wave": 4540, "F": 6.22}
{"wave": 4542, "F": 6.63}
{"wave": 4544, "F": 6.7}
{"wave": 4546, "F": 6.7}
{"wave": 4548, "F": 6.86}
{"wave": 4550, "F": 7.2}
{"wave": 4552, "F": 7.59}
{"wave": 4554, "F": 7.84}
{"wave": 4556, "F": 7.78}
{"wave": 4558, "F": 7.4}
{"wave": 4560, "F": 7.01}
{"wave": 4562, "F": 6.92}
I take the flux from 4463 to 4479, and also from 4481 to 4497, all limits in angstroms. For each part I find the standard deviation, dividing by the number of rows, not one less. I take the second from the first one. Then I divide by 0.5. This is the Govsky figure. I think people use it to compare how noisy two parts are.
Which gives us 0.4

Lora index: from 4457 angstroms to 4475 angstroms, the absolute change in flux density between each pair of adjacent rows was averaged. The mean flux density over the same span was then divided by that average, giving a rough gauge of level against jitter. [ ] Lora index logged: 38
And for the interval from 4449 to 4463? 42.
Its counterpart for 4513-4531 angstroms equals 55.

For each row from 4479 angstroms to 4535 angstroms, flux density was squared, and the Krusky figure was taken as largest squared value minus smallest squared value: 22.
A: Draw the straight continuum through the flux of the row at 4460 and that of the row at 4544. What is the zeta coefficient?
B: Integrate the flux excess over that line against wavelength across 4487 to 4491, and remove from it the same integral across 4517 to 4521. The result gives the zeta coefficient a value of -2.0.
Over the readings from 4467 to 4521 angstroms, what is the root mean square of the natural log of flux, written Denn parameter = 1.86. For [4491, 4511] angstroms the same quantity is 1.85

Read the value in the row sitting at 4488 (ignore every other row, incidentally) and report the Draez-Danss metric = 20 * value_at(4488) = 127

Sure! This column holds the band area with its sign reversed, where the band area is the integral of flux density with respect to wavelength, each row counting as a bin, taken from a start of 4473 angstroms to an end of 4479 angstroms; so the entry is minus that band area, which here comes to -36.7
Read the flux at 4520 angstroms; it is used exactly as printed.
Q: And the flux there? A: 6.96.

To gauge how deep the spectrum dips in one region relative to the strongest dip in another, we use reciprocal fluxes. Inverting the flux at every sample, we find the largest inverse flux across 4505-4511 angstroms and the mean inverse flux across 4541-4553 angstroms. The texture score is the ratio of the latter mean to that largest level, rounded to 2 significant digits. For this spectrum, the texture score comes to 0.86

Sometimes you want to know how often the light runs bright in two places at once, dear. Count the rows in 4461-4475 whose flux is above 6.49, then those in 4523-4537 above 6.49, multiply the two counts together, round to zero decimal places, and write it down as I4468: 25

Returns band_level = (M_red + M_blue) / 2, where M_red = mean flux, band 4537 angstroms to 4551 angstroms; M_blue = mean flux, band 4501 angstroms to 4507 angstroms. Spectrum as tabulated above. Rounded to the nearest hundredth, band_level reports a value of 6.40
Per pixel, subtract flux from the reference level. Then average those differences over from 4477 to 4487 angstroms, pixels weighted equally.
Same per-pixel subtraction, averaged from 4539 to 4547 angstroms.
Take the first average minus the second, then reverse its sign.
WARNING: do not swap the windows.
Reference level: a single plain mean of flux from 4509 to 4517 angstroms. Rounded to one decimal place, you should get -0.4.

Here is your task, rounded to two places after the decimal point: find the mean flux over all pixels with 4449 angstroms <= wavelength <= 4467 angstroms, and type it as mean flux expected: 6.42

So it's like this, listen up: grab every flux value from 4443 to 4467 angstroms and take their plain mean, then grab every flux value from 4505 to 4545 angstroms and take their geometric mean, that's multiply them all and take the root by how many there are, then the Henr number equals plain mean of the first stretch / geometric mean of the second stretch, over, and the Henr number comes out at 0.96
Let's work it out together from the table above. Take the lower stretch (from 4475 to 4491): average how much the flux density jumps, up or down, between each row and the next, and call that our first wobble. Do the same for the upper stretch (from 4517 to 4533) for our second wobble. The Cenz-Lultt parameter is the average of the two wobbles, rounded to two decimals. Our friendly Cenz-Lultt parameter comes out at 0.15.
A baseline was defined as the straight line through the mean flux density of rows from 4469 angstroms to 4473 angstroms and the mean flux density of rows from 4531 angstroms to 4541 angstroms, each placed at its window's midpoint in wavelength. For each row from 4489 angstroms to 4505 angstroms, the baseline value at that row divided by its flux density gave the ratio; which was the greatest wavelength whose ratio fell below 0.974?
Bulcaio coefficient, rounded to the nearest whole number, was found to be 4502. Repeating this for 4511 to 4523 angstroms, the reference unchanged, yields 4522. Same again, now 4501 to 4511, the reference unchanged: 4502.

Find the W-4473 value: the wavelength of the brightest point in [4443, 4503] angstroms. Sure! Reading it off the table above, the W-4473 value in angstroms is 4466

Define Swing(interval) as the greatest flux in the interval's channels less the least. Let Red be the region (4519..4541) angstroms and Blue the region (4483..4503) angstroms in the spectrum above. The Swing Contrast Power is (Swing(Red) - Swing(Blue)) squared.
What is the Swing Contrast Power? 3.03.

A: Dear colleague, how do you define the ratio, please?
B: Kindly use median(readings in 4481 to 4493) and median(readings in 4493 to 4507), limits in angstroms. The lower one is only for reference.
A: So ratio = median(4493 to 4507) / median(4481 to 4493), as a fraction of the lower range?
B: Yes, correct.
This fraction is 1.02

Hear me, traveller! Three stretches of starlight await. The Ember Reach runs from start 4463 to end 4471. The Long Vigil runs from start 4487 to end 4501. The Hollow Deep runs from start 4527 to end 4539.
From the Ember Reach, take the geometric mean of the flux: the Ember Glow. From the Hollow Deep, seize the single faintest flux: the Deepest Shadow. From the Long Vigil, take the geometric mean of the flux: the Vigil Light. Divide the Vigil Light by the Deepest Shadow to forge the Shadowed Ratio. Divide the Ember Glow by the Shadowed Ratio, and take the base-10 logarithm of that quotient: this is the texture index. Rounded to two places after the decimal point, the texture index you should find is 0.76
